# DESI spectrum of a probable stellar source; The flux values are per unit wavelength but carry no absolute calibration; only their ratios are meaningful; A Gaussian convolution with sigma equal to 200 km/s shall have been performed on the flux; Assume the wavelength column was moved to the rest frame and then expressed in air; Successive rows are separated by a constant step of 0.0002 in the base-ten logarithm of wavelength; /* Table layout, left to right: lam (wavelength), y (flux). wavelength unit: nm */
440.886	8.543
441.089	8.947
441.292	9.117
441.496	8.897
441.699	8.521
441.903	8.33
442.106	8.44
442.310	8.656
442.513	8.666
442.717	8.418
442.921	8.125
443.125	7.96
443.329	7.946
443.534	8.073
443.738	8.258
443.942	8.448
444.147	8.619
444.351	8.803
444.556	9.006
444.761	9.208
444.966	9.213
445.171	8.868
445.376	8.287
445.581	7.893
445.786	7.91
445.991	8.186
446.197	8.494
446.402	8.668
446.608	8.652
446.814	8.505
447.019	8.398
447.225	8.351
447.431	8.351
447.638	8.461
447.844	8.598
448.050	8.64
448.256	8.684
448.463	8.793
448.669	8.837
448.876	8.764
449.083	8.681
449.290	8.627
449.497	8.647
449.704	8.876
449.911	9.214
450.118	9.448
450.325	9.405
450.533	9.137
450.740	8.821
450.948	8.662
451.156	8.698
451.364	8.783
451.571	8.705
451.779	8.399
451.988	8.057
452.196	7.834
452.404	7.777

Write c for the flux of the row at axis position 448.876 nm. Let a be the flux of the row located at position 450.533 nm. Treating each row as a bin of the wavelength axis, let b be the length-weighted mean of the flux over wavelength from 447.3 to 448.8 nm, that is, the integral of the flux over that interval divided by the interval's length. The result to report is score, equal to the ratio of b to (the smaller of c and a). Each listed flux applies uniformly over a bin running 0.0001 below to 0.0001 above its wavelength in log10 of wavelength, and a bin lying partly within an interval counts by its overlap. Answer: 0.98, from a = 9.137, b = 8.62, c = 8.764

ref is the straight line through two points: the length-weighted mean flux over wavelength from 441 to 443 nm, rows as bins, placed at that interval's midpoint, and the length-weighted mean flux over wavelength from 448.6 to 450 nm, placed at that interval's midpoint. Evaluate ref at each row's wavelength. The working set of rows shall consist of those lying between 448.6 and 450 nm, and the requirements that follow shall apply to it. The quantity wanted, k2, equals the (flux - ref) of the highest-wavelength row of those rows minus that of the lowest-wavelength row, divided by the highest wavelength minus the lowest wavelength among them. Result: 0.3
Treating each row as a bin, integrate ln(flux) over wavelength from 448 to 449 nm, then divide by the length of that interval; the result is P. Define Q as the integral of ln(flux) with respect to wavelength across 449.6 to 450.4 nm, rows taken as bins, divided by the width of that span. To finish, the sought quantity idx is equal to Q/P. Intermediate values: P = 2.17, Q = 2.22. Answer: 1.03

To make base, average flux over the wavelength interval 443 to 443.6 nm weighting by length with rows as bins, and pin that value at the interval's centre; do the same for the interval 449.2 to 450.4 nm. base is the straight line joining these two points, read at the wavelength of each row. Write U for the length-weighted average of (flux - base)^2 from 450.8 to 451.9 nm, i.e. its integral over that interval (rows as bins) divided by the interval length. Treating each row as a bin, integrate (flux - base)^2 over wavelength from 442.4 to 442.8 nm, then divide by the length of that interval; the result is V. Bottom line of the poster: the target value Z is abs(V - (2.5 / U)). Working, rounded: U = 0.45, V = 0.48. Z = 5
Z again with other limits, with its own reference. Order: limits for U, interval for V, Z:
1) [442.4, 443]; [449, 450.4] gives 7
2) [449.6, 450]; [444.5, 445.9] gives 107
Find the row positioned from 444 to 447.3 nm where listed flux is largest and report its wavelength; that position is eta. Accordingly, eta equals 444.966 nm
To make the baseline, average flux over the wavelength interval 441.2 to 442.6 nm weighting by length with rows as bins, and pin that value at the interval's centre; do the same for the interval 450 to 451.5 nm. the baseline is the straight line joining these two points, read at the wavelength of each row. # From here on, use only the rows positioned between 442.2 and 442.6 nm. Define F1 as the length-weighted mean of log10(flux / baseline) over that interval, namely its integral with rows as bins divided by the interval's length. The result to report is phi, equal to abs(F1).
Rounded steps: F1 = -0.001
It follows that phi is 0.001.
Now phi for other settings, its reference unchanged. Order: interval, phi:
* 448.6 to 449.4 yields 0.010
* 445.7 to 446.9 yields 0.021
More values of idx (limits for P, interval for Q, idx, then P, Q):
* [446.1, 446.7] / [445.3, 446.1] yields 0.97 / 2.15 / 2.09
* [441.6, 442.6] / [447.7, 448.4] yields 1.01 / 2.14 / 2.16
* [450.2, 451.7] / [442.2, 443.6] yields 0.97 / 2.18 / 2.11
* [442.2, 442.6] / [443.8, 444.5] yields 1.00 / 2.16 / 2.16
